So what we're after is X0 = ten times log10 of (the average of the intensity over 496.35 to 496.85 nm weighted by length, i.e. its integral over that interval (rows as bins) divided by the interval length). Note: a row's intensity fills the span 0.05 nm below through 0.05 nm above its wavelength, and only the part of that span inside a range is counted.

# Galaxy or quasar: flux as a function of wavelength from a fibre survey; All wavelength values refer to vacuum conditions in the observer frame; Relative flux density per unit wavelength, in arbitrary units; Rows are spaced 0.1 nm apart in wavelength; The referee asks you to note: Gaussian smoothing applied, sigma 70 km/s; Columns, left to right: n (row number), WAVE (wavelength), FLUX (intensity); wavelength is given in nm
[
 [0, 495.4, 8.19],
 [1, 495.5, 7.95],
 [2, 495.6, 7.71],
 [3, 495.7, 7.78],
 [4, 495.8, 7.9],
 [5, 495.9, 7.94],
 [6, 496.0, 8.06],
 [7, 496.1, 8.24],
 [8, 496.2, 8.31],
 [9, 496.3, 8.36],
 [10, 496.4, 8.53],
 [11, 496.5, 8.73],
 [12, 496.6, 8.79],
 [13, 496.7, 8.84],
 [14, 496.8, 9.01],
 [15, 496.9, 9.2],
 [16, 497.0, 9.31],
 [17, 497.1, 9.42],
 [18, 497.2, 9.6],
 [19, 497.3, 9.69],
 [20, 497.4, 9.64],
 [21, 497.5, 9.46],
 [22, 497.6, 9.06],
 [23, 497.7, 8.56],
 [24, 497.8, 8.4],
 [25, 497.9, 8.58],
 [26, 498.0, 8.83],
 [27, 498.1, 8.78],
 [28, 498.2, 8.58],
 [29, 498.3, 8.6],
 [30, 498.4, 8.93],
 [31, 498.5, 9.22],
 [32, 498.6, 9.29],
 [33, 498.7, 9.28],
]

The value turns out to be 9.4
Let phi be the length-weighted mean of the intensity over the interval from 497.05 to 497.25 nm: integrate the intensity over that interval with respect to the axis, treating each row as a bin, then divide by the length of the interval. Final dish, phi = 9.5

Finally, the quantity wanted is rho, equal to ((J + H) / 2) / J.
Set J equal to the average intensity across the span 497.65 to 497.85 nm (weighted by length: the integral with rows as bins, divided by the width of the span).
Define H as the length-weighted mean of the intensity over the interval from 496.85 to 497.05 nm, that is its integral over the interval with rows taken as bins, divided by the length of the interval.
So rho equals 1.05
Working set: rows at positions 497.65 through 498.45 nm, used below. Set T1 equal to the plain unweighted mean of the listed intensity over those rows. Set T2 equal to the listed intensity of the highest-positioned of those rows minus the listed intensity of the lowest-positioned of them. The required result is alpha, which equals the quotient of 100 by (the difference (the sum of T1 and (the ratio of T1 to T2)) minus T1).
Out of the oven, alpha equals 4.3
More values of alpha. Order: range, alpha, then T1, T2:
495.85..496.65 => 10.2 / 8.4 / 0.85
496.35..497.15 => 9.9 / 9.0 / 0.89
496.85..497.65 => -1.5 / 9.4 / -0.14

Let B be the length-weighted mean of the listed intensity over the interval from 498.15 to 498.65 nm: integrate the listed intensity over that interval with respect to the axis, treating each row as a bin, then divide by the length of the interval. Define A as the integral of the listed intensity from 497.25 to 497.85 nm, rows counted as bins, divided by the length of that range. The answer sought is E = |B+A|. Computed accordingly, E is 18.1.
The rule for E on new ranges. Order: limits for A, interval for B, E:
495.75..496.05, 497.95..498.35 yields 16.7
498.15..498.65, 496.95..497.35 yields 18.4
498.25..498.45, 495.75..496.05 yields 16.7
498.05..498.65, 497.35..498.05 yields 17.8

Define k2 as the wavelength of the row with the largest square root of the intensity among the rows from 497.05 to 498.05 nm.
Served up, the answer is 497.3 nm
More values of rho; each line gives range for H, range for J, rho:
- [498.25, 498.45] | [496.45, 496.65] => 1.00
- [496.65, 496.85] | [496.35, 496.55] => 1.02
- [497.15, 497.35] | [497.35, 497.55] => 1.00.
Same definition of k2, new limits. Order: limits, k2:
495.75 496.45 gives 496.4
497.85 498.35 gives 498.0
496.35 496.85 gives 496.8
